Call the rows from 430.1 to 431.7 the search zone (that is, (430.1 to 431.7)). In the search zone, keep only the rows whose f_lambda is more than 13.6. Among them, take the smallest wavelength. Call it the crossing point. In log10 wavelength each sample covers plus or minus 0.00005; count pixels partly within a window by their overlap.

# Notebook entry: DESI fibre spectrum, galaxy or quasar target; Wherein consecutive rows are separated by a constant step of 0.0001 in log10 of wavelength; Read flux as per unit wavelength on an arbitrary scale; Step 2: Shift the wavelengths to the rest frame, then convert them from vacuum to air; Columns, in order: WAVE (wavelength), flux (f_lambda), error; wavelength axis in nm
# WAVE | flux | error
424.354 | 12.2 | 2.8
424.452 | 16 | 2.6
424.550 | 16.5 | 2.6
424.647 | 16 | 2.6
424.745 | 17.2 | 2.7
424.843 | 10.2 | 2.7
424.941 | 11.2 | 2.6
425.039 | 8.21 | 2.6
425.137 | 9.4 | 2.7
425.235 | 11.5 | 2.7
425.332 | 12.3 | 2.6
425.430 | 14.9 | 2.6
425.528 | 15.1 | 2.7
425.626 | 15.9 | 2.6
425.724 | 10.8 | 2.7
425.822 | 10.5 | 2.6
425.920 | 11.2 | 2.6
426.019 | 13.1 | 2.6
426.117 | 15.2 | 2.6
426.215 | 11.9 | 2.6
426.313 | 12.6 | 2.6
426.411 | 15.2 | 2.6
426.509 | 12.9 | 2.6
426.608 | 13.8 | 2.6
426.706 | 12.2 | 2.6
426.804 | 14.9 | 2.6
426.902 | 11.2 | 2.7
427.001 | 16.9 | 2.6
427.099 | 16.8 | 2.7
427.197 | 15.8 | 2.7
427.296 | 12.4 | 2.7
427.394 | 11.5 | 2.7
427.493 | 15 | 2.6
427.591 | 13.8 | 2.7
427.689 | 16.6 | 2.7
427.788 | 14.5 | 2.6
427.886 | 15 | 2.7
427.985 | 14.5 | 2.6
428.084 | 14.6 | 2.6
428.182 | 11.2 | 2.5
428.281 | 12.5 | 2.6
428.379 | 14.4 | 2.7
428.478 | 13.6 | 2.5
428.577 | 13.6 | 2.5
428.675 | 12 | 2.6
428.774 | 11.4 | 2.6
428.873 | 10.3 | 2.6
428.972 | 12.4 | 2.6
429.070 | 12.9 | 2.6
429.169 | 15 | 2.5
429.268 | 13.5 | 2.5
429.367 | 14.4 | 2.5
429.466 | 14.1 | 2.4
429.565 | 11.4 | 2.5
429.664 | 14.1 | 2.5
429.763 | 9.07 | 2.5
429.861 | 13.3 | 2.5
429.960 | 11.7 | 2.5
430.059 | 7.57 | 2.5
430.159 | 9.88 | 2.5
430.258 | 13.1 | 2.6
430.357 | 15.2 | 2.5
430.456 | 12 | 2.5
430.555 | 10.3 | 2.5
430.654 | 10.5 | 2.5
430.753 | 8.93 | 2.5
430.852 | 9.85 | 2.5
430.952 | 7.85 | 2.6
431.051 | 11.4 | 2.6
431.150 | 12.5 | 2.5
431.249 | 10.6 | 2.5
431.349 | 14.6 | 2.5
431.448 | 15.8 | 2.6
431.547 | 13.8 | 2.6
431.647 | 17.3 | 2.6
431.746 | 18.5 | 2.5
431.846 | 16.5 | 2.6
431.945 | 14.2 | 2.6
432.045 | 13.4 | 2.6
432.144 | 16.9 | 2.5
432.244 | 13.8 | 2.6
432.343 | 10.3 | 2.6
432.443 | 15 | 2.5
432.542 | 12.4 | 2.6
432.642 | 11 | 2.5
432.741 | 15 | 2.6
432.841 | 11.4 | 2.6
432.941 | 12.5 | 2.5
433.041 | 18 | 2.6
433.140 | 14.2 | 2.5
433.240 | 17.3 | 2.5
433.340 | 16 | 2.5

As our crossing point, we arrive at 430.357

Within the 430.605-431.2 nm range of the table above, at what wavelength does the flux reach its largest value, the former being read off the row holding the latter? 431.150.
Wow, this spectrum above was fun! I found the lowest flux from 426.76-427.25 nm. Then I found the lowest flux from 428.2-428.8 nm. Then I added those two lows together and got 22.6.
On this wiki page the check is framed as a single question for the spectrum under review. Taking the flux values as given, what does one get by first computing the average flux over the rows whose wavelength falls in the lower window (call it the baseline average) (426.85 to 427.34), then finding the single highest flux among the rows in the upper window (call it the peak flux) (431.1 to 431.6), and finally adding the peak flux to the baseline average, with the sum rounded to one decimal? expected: 30.4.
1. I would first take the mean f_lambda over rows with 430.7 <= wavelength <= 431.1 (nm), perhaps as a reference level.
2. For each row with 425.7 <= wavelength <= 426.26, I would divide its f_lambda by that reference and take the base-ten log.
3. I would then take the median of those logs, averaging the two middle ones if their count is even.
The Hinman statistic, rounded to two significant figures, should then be 0.084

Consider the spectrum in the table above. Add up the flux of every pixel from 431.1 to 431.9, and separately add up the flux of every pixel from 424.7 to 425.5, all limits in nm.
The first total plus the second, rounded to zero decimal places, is 215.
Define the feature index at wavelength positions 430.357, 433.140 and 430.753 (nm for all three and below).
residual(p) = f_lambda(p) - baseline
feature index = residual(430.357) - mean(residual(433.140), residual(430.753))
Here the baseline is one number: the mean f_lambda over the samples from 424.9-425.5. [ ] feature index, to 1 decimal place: 3.6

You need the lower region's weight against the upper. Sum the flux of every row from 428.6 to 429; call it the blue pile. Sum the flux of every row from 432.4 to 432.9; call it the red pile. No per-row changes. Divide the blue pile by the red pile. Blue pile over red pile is 0.71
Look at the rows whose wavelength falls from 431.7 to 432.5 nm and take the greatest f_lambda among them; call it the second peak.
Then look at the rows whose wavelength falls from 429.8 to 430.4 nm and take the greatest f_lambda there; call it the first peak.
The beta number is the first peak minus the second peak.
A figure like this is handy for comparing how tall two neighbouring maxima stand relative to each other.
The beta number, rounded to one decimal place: -3.3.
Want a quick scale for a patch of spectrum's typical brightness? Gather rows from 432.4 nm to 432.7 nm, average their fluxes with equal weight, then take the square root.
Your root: 3.58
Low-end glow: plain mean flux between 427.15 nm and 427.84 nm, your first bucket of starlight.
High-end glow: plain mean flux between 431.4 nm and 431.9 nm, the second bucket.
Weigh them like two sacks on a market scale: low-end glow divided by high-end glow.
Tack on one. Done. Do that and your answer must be 1.87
